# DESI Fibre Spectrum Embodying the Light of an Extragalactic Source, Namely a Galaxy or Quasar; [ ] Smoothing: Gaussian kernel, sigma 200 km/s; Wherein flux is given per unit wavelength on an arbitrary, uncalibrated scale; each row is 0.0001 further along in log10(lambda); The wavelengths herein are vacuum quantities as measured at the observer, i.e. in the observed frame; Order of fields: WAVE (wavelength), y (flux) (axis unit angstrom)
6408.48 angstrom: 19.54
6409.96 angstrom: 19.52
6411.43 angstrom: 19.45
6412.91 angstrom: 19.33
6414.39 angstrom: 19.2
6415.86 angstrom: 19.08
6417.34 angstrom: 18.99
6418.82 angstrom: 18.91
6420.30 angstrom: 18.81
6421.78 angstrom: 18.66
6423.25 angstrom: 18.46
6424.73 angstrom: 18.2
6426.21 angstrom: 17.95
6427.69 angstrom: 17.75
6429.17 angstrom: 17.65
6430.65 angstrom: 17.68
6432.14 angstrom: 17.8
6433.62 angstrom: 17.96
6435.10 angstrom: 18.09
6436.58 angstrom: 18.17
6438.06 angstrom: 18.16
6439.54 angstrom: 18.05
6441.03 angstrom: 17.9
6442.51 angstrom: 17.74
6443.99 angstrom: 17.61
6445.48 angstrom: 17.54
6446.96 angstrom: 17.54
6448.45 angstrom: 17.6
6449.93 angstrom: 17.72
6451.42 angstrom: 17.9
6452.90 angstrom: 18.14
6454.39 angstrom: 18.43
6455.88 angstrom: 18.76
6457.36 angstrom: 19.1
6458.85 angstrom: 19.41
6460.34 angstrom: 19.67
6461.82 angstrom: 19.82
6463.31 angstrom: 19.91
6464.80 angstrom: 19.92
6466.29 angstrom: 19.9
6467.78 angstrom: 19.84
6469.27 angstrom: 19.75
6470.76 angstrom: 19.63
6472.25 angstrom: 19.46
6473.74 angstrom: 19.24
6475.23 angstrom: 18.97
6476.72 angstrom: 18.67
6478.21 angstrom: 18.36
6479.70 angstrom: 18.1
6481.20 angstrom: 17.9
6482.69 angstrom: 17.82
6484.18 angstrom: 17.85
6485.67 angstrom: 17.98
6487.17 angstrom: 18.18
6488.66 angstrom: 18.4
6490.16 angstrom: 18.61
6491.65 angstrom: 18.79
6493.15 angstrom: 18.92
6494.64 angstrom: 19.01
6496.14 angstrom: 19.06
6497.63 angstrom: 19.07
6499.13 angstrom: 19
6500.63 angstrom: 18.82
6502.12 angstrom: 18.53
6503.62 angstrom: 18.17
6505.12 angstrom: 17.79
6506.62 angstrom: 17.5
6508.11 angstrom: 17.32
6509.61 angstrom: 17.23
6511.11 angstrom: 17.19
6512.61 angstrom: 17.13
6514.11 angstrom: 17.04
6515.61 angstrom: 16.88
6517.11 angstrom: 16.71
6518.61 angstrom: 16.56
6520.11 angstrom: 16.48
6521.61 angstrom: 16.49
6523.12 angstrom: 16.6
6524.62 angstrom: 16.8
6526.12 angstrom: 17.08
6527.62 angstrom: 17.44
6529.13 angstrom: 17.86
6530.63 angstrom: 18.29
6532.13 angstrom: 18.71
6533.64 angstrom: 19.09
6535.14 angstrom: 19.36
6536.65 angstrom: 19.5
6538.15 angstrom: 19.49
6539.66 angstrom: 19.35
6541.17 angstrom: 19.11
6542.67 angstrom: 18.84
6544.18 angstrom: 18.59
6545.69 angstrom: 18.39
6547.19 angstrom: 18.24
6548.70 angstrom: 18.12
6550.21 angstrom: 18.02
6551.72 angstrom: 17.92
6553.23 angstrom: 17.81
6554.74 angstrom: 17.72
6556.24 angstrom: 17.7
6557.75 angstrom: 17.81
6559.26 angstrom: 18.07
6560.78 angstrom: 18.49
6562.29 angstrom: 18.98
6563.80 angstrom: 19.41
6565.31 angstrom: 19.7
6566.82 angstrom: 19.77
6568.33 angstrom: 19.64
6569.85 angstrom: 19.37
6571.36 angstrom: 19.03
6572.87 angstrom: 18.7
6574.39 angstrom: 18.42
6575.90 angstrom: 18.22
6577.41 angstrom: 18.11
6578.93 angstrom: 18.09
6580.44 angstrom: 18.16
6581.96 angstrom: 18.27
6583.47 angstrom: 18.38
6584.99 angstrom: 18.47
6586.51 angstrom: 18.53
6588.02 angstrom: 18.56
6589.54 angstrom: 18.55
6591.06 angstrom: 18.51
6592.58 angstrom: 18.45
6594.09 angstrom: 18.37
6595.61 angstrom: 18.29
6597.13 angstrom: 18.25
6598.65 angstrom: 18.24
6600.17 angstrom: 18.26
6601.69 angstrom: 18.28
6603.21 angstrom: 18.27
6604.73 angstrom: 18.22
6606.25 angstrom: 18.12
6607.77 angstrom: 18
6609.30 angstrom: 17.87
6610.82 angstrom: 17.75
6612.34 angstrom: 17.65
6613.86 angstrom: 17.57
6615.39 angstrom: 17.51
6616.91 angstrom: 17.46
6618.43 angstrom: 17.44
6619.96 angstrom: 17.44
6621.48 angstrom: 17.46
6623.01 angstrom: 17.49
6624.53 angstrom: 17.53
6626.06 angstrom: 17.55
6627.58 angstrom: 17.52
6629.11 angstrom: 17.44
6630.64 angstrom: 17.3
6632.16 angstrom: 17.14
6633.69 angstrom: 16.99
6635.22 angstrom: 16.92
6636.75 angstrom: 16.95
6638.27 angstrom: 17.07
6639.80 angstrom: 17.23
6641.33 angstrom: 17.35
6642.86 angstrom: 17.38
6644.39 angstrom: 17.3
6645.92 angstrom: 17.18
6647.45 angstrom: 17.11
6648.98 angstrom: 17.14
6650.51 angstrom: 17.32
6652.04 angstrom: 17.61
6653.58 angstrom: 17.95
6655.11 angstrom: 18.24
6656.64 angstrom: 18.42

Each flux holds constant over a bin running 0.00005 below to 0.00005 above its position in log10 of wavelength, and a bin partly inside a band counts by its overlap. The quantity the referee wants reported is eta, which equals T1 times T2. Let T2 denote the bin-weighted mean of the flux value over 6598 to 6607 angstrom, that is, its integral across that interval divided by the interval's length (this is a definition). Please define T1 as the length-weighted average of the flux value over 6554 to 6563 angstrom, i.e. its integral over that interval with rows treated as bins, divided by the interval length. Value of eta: 331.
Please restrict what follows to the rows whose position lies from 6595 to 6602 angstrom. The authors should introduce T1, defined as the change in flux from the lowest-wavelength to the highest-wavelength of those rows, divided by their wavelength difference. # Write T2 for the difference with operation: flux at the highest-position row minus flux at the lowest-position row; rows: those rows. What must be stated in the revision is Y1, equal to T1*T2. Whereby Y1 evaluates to 0.000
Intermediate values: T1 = 0.00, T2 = 0.0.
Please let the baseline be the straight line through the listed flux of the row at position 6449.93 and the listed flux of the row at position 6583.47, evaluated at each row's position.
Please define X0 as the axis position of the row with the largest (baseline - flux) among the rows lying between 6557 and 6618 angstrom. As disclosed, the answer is 6616.91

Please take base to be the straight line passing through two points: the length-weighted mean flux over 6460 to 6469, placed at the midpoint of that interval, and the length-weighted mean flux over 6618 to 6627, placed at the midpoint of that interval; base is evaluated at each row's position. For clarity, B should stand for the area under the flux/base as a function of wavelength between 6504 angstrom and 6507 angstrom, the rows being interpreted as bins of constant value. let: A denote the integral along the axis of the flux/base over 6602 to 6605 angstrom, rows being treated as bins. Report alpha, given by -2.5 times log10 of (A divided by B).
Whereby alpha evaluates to -0.12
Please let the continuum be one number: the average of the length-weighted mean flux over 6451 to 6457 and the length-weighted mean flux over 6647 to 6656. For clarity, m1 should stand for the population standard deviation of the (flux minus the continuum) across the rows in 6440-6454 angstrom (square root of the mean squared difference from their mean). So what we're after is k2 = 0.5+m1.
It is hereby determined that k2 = 0.69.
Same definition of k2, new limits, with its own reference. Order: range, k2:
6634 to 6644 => 0.68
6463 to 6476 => 0.82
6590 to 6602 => 0.59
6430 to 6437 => 0.68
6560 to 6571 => 0.92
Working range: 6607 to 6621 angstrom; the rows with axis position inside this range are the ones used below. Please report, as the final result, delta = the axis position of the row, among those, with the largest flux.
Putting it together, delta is 6607.77 angstrom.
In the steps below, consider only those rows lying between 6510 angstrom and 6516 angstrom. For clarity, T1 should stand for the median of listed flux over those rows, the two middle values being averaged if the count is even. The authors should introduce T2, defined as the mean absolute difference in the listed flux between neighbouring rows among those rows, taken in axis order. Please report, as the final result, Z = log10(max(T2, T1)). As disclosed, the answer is 1.23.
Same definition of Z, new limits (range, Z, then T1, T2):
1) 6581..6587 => 1.27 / 18.4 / 0.09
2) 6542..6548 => 1.27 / 18.5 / 0.20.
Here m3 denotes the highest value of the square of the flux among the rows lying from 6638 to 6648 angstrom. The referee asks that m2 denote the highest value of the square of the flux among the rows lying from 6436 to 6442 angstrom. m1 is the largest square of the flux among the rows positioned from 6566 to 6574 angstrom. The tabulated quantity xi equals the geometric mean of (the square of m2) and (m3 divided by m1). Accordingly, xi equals 290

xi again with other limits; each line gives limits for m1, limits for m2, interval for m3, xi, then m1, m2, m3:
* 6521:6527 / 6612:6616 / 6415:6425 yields 348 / 292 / 312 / 364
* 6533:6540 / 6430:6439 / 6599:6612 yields 309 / 380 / 330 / 334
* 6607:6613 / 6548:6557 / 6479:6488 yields 332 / 324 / 328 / 331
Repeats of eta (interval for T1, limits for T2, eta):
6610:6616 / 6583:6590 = 326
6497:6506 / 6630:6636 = 316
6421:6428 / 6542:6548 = 338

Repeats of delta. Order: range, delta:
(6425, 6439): 6436.58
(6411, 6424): 6411.43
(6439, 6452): 6439.54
